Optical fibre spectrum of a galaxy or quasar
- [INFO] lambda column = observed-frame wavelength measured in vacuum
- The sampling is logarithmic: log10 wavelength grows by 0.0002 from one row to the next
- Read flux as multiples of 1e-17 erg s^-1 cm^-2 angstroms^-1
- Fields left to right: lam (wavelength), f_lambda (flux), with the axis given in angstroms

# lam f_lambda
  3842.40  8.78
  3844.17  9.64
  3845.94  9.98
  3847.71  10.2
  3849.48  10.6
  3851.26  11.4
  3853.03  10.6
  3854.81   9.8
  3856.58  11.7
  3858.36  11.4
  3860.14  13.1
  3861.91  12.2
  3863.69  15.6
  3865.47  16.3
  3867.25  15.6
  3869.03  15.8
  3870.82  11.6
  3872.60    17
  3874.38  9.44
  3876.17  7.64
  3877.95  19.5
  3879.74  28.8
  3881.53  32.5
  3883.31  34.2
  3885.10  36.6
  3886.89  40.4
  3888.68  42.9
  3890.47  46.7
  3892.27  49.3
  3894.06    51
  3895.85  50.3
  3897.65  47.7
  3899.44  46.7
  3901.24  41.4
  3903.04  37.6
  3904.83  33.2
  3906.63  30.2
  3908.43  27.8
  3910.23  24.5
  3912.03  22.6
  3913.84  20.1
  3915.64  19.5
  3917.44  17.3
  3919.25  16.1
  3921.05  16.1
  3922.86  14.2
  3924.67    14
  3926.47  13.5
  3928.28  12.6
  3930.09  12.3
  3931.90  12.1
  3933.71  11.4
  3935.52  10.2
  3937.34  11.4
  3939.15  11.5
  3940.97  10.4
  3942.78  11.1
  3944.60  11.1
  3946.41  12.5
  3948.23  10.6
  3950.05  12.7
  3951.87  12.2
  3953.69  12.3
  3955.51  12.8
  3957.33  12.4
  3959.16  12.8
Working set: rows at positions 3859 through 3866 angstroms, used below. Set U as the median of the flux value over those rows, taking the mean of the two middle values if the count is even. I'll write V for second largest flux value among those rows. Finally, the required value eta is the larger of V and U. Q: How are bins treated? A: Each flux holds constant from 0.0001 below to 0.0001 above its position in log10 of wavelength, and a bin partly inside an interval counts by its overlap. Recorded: 15.6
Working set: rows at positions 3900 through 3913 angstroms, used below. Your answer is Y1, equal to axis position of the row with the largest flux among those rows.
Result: 3901.24 angstroms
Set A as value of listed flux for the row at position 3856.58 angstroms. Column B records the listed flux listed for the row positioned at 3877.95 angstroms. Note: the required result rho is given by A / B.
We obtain 0.6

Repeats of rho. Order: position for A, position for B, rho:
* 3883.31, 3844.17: 3.5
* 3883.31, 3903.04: 0.9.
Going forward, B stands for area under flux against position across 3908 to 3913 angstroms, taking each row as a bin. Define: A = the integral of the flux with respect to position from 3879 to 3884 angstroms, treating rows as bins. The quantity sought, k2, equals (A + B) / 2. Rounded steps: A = 159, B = 123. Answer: 141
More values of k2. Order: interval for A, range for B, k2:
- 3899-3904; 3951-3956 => 134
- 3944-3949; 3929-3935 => 64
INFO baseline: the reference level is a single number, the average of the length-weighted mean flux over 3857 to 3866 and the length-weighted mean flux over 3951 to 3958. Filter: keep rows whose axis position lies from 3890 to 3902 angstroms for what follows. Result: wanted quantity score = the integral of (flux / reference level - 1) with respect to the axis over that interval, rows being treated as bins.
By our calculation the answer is 32.1 angstroms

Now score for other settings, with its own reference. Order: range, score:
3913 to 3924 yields 3.5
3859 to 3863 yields -0.1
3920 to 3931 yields 0.7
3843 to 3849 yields -1.4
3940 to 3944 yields -0.7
